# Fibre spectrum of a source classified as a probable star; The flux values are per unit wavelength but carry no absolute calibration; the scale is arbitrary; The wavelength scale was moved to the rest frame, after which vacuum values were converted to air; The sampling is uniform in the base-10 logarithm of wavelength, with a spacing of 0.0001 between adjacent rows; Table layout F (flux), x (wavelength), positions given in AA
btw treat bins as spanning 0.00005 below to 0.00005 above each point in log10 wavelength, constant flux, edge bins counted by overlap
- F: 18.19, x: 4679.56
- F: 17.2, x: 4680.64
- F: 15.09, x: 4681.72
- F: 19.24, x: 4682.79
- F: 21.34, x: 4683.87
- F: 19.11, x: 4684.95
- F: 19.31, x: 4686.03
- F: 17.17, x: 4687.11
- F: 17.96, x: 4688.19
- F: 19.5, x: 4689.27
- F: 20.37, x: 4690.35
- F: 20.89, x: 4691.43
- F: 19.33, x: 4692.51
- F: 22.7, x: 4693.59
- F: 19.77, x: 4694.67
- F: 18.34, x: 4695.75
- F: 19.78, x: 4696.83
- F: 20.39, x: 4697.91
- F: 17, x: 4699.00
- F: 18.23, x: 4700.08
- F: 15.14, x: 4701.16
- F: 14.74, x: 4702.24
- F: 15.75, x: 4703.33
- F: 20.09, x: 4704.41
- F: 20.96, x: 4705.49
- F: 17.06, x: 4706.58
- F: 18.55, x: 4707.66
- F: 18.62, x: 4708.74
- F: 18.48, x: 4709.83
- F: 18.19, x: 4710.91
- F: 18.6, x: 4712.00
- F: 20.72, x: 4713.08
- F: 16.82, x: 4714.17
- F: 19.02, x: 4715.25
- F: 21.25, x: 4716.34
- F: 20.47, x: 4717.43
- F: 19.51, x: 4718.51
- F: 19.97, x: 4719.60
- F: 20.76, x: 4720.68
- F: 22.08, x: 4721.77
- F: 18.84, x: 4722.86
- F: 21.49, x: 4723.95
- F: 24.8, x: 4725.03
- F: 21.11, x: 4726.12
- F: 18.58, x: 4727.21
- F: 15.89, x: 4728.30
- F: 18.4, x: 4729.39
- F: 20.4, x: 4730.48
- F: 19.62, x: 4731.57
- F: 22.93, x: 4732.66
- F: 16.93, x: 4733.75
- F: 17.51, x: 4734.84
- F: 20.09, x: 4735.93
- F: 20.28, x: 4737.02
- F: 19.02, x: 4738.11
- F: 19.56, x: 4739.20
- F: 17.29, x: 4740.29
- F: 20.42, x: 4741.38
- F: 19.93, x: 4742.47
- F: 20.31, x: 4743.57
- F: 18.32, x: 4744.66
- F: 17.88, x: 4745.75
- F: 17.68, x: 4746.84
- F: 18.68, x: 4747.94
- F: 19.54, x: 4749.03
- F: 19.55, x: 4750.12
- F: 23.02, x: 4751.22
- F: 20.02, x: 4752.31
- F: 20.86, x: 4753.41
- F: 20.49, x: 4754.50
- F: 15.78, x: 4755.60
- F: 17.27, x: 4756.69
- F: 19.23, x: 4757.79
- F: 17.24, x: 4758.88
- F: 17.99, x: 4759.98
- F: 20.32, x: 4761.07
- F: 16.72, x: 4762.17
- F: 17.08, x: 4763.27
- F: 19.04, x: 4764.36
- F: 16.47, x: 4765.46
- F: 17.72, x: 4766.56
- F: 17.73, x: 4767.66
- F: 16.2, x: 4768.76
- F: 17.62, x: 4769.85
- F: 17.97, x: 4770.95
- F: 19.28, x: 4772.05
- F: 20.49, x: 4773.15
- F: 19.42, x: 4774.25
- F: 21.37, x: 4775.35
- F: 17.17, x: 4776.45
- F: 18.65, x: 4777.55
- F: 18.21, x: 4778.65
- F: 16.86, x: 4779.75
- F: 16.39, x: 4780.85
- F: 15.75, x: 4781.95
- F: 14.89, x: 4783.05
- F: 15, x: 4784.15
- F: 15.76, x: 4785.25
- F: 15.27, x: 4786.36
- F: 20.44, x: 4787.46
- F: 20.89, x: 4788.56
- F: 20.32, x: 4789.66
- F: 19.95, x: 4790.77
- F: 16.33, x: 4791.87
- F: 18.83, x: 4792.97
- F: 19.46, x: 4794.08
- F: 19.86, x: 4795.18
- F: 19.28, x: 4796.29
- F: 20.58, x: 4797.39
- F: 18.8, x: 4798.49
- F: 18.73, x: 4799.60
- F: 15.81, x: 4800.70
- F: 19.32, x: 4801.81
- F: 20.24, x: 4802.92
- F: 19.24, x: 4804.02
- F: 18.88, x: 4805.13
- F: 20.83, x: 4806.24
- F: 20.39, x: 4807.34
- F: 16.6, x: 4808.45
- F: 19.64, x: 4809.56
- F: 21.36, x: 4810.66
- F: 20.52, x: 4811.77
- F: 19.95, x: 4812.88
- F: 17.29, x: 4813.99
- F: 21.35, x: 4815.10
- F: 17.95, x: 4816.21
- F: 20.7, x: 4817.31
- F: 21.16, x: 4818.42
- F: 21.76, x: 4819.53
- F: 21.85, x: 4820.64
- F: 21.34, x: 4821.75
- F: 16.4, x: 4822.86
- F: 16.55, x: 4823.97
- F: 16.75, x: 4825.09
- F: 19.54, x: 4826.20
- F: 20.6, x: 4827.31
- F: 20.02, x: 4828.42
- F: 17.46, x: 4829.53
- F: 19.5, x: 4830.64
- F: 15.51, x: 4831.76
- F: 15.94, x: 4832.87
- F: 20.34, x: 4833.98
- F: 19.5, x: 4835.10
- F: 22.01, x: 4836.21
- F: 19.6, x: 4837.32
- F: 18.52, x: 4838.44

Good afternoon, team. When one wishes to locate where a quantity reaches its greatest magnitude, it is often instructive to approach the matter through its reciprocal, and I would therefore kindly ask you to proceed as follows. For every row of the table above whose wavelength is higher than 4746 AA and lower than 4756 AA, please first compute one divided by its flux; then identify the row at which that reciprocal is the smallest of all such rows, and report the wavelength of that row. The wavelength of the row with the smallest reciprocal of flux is 4751.22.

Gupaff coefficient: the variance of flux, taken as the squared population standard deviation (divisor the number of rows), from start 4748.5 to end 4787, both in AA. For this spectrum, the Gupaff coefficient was 3.8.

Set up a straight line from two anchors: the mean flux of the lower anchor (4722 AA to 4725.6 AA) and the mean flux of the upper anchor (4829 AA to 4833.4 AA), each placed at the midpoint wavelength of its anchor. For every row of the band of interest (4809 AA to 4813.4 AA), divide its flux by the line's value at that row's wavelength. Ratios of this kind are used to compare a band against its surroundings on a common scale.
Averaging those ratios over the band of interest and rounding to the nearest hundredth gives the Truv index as 1.13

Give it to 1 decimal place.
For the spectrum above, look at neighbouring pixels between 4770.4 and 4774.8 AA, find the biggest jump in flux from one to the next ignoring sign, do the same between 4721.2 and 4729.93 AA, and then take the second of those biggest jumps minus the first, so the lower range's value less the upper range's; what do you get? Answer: 2.4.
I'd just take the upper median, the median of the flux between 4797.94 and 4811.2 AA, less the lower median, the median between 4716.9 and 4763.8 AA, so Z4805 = -0.3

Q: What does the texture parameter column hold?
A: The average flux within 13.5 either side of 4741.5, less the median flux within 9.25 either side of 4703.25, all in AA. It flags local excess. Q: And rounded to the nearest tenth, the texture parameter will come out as 0.9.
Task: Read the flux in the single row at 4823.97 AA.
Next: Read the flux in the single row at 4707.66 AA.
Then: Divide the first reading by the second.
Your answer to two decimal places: 0.89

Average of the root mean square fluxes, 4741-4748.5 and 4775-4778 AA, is 19.1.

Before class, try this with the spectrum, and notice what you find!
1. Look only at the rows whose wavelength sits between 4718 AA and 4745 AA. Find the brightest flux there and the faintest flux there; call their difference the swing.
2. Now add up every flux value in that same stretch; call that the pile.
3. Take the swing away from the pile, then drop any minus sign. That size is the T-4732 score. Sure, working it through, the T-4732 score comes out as 485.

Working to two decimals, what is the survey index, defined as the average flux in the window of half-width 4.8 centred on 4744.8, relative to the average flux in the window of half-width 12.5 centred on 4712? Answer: 1.00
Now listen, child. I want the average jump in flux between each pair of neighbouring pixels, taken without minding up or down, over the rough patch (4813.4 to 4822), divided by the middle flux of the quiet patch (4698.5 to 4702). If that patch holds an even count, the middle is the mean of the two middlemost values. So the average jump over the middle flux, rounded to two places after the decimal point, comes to 0.10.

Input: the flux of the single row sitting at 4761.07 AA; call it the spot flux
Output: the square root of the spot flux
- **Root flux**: 4.5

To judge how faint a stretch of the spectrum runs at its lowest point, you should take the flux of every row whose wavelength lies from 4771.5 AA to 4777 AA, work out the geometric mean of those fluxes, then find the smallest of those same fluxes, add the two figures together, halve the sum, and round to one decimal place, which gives 18.3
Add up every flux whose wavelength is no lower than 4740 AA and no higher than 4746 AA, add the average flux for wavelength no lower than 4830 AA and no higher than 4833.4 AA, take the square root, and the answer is 11.5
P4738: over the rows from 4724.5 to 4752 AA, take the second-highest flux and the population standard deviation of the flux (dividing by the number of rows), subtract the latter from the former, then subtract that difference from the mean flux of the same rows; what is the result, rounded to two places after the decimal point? -1.54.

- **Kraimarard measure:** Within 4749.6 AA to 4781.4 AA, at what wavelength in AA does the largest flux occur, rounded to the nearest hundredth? 4751.22 AA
